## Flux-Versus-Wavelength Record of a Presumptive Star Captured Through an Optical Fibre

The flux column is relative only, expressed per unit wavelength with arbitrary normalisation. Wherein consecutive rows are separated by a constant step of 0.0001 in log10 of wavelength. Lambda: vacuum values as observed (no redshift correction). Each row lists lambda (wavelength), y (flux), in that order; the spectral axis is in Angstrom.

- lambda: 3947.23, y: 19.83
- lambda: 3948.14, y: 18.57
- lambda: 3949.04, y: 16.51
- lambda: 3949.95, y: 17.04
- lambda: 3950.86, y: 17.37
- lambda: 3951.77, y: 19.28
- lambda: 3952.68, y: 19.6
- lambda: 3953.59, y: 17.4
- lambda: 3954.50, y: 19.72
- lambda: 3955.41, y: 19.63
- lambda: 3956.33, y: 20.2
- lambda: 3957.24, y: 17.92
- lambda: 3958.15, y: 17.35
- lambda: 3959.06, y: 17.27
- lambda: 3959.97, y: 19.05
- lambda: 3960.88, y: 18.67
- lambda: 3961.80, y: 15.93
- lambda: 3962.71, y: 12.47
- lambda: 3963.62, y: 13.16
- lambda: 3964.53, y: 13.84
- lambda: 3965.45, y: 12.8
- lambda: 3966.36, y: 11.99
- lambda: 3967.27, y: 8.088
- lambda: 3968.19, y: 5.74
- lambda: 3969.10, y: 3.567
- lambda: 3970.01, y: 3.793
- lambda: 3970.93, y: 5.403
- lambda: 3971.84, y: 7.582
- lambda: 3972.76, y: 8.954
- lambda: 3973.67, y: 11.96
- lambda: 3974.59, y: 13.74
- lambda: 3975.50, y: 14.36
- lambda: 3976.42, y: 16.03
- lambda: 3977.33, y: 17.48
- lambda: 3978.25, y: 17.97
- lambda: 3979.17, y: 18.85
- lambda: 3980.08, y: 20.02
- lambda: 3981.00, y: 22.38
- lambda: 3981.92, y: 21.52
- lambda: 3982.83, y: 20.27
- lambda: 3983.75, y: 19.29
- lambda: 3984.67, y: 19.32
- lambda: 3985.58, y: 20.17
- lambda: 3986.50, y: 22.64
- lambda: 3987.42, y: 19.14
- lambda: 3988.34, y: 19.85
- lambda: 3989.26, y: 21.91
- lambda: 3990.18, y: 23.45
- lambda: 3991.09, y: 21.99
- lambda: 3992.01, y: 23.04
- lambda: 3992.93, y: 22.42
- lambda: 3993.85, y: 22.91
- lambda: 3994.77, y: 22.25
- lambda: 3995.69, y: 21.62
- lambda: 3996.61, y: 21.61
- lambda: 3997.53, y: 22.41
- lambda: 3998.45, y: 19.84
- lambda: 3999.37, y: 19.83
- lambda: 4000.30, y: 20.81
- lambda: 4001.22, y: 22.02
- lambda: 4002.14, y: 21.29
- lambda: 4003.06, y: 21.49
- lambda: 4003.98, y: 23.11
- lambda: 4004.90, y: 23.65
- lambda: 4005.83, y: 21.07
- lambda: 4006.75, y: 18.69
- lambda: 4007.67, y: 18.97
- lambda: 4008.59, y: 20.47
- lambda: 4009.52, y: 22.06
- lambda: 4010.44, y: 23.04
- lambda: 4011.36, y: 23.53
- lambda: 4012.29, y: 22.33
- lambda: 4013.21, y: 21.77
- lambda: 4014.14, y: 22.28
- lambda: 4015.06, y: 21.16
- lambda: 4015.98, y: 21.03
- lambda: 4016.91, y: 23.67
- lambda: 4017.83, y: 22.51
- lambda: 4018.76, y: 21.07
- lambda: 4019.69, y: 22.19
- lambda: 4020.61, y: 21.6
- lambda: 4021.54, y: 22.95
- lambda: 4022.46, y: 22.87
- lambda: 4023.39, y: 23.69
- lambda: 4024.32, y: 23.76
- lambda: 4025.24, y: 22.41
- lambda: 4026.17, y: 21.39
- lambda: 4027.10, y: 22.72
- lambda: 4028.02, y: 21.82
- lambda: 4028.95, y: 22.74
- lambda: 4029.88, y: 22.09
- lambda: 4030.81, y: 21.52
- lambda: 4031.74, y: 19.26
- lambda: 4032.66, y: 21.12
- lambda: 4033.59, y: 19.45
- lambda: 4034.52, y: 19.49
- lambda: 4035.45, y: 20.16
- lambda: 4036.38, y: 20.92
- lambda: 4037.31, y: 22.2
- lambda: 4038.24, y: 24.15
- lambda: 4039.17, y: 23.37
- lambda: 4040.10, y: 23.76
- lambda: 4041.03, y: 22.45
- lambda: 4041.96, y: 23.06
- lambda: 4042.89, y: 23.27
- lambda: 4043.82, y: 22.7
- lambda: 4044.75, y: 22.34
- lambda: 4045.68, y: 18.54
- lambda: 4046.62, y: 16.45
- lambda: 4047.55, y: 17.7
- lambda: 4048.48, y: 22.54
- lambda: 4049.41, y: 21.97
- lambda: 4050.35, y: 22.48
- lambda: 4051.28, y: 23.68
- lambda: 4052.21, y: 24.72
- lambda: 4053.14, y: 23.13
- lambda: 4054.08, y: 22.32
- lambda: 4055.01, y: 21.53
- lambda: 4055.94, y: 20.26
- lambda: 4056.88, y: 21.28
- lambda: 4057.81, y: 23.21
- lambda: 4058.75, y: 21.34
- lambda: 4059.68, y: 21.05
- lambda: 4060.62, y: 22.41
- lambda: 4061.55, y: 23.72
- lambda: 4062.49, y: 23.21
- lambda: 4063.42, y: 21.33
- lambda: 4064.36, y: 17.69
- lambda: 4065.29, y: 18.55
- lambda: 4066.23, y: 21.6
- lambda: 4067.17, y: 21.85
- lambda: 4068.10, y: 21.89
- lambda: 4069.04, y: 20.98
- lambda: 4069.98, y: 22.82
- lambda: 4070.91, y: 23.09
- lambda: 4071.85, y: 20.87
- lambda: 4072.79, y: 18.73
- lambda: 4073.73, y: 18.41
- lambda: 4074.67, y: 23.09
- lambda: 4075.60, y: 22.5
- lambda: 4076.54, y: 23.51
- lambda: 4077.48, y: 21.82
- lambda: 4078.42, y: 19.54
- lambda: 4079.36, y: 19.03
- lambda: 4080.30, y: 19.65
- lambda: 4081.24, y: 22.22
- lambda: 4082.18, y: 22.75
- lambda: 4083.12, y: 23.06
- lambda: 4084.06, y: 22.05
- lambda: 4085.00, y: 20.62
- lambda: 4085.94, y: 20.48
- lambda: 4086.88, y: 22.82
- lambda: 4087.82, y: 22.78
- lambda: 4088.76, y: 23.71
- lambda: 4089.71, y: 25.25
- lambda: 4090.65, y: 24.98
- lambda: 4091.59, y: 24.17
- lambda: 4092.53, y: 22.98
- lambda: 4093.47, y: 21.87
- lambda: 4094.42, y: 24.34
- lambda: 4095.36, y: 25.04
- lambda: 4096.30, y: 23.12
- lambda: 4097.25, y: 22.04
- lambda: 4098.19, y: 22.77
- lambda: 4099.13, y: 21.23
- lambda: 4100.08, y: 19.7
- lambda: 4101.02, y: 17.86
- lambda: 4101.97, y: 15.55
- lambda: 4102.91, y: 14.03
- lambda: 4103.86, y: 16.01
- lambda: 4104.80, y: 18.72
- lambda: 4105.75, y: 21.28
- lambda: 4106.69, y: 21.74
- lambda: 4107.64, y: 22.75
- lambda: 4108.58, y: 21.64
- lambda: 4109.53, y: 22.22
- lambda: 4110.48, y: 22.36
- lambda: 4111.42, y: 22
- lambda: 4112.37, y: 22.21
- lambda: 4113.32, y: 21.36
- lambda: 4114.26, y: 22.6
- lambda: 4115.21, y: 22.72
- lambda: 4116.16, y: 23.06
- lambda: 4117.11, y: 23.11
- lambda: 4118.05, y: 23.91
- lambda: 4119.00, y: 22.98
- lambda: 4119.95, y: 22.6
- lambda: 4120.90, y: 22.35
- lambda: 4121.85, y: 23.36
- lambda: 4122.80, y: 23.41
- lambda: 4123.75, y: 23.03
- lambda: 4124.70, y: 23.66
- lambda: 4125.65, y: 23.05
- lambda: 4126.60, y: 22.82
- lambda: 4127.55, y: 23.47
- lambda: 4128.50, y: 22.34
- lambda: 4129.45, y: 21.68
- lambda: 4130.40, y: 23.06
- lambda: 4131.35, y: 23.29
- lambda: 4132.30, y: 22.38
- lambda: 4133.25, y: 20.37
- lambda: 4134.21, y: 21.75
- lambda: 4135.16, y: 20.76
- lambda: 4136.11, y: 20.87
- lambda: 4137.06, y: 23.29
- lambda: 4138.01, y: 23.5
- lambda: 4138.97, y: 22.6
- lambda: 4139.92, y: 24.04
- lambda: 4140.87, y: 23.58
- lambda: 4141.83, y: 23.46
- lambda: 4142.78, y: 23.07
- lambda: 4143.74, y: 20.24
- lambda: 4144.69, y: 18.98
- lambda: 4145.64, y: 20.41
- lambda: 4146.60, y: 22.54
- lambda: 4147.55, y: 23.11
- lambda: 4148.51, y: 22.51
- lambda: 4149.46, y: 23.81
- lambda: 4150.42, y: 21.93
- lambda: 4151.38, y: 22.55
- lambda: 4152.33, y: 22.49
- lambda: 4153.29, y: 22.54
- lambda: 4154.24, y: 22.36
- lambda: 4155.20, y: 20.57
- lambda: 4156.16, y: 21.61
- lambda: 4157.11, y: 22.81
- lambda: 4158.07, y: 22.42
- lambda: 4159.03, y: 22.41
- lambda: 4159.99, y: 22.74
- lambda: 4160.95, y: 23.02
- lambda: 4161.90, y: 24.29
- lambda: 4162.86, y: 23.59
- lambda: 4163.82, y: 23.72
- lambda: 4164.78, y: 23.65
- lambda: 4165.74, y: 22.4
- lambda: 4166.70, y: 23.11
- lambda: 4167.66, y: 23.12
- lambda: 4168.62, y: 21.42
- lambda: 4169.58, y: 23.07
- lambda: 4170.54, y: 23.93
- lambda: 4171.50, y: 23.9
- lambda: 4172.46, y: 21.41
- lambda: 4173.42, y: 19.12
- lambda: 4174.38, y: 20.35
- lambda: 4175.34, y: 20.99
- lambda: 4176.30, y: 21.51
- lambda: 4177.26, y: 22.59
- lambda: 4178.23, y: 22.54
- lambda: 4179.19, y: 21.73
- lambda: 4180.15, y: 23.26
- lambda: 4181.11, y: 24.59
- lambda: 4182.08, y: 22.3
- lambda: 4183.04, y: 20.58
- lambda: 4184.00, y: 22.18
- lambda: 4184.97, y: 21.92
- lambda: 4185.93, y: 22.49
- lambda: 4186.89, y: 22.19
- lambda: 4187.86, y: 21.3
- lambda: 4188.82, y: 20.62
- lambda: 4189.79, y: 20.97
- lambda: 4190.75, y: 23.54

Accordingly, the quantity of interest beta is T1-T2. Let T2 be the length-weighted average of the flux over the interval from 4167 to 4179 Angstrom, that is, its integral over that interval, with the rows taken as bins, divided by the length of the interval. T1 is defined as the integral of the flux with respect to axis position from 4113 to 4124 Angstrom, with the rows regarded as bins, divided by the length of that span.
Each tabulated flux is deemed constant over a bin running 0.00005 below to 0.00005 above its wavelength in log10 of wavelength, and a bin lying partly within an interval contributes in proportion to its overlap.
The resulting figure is 0.9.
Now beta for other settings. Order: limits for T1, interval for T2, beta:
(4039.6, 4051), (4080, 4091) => -1.1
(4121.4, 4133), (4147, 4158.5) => 0.5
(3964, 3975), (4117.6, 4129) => -14.1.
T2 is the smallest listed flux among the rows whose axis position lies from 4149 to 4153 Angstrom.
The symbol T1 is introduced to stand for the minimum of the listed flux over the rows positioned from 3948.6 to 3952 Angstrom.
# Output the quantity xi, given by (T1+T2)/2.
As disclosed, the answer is 19.2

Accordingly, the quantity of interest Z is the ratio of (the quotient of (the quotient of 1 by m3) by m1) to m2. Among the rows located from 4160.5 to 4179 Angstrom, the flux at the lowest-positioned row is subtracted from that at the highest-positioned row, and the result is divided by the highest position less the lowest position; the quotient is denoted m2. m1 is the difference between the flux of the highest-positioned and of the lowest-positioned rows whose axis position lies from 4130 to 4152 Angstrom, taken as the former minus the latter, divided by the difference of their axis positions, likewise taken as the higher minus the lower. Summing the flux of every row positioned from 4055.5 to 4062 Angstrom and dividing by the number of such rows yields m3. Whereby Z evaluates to 68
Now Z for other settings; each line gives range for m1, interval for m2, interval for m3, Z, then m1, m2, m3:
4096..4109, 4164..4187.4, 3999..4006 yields 6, -0.12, -0.07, 21.7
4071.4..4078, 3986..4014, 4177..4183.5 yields -8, 0.17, -0.03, 22.5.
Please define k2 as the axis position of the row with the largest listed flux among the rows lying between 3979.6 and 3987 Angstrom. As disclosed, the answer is 3986.50 Angstrom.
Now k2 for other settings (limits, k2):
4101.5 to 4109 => 4107.64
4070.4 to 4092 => 4089.71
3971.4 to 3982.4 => 3981.00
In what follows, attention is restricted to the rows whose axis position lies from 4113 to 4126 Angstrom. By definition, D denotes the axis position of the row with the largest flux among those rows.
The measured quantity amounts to 4118.05 Angstrom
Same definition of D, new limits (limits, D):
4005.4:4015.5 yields 4011.36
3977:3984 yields 3981.00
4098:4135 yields 4118.05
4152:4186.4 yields 4181.11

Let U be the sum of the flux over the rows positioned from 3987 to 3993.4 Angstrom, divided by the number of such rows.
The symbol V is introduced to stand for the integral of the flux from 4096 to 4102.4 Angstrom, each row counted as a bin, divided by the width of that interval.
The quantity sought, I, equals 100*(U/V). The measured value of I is 107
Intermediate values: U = 21.7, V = 20.3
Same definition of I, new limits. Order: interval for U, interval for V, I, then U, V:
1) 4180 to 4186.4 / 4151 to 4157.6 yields 101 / 22.5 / 22.1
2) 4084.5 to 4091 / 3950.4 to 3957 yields 121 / 22.9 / 19.0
